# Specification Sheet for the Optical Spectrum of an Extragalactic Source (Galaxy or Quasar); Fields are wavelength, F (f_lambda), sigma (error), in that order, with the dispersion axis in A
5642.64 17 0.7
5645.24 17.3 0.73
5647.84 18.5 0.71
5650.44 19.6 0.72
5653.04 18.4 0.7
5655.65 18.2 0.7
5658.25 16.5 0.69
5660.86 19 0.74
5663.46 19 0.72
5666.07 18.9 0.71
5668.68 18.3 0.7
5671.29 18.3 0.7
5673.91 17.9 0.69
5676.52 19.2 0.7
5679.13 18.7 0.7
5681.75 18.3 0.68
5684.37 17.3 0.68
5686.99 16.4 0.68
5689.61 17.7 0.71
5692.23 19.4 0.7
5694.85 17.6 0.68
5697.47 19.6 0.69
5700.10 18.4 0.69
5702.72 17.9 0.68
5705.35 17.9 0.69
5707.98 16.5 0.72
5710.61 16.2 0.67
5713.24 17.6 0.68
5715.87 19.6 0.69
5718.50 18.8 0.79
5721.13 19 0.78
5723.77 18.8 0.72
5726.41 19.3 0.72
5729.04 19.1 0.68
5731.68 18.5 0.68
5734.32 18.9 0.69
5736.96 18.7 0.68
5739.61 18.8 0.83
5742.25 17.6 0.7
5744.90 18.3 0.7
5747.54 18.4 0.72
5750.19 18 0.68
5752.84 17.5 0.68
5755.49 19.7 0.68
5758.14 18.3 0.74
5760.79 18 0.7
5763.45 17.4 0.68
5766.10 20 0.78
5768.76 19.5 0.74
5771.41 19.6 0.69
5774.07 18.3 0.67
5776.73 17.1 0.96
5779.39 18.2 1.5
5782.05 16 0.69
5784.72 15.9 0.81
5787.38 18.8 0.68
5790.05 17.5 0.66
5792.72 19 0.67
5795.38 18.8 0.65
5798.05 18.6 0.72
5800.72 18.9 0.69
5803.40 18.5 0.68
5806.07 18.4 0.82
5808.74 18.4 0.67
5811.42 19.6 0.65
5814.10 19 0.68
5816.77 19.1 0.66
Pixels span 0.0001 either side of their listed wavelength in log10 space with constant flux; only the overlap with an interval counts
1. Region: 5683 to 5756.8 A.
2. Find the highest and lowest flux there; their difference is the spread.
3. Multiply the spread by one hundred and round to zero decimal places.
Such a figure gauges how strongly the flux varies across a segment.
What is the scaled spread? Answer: 350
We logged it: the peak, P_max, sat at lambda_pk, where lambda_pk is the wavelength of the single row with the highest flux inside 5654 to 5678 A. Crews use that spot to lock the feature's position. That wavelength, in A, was 5676.52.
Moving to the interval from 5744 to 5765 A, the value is 5755.49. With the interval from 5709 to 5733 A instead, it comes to 5715.87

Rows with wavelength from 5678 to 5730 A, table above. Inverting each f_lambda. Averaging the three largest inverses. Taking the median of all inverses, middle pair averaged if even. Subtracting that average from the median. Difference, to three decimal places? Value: -0.007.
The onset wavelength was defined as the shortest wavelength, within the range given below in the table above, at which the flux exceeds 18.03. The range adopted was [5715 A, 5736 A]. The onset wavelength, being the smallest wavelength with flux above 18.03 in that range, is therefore 5715.87 A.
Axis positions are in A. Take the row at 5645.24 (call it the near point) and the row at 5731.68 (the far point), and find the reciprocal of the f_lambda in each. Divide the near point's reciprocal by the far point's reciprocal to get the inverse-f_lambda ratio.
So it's 1.07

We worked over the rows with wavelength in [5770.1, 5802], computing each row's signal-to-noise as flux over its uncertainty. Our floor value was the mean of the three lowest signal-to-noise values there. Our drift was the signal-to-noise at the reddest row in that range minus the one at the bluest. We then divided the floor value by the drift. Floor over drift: -16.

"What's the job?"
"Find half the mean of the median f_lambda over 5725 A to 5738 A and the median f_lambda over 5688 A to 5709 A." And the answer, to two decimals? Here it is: 9.20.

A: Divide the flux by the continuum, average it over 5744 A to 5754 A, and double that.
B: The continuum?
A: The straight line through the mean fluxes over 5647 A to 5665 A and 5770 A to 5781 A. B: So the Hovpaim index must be 1.97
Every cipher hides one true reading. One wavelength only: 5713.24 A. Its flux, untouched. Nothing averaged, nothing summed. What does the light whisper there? 17.6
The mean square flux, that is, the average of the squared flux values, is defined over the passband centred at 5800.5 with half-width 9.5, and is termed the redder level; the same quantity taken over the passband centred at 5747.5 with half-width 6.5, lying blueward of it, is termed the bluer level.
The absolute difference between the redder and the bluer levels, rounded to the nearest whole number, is 25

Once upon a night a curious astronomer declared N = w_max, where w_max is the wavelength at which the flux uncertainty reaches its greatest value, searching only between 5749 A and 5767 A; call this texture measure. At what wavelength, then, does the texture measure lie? 5766.10 A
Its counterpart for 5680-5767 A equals 5739.61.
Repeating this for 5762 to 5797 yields 5779.39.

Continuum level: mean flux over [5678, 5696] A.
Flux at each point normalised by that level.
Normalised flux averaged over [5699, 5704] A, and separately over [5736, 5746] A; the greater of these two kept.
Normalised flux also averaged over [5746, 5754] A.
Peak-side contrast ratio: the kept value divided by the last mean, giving 1.02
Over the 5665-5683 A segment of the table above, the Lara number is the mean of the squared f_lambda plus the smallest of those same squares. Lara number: 663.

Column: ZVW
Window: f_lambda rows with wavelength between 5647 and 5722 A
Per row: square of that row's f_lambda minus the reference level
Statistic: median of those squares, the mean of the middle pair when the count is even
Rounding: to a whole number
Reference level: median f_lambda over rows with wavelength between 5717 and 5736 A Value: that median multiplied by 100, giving 49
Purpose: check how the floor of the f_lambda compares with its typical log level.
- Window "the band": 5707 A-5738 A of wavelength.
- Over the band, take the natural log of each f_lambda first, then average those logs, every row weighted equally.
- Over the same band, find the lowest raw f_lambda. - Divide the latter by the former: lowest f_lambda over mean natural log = 5.56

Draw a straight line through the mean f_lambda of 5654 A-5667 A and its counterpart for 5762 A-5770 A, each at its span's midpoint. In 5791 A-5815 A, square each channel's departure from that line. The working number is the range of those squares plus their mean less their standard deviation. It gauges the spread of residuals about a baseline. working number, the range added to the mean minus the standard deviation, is 0.7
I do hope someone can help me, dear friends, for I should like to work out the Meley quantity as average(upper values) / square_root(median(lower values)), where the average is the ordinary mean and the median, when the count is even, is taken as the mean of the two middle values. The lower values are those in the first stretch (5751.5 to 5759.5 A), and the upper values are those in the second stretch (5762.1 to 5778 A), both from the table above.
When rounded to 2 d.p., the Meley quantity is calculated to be 4.36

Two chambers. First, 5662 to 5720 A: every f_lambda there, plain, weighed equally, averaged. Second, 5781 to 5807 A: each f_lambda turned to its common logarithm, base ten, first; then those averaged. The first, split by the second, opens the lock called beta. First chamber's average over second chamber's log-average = 14.5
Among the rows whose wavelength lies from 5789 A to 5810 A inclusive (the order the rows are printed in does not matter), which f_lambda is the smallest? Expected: 17.5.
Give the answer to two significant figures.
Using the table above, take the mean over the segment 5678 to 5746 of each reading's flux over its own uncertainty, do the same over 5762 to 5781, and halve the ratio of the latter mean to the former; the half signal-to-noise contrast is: 0.45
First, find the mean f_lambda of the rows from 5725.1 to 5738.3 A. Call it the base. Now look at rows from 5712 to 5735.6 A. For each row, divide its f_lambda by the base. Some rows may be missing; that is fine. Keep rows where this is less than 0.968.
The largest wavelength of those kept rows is 5713.24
